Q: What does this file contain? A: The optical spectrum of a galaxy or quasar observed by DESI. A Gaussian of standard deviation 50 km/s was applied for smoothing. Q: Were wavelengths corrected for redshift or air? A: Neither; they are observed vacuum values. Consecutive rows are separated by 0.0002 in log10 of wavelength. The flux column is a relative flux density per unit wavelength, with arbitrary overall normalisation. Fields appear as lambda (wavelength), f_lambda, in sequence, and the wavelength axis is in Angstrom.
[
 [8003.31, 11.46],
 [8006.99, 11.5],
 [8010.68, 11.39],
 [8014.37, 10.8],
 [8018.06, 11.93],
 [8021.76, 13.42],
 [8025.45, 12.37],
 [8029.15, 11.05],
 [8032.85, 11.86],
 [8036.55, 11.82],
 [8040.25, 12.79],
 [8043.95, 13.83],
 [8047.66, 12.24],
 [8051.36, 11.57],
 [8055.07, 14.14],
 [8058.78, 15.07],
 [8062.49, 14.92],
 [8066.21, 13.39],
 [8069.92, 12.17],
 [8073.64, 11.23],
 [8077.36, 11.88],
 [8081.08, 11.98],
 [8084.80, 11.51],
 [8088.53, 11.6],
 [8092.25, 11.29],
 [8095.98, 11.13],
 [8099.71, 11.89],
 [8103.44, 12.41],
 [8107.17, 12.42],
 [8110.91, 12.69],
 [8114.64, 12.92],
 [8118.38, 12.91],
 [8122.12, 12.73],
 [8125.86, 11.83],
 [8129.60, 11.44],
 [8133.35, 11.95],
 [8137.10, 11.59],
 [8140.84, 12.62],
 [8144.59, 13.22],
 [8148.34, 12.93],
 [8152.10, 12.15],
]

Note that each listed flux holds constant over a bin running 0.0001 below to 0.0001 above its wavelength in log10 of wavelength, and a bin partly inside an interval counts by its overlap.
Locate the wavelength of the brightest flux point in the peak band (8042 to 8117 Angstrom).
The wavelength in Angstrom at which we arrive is 8058.78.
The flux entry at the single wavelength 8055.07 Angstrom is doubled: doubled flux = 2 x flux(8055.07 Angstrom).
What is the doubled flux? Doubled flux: 28.3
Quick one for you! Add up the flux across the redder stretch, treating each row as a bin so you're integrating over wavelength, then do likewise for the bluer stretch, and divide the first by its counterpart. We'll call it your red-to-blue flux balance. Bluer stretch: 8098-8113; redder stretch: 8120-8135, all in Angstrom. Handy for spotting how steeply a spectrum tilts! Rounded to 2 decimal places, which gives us 0.97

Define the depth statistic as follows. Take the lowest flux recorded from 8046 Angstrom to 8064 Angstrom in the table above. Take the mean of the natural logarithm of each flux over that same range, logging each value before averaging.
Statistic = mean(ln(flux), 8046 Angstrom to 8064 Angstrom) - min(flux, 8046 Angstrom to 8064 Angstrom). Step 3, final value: -8.97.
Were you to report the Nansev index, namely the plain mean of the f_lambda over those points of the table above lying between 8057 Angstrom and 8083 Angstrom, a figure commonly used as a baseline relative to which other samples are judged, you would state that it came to 12.9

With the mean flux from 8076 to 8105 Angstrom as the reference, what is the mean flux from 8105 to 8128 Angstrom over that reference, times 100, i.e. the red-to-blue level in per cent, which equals 107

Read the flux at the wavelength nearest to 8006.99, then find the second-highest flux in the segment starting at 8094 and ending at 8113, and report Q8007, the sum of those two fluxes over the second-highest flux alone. 1.93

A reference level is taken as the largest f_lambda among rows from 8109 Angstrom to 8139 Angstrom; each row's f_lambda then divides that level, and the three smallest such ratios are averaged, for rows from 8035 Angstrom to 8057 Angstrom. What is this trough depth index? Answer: 0.95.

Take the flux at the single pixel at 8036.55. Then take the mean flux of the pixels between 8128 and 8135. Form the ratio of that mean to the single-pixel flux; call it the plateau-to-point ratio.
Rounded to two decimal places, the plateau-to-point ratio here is 0.99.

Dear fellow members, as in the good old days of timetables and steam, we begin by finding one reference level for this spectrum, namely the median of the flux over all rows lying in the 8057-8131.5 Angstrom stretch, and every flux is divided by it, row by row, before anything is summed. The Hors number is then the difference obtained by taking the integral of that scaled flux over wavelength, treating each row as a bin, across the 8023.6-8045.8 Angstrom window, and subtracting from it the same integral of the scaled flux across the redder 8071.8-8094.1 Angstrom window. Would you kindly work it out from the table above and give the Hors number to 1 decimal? 1.2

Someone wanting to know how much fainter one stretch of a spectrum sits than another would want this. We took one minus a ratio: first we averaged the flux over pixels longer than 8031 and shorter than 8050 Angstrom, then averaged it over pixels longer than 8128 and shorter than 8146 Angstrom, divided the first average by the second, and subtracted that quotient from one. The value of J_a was -0.028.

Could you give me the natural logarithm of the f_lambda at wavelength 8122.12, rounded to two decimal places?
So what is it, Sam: 2.54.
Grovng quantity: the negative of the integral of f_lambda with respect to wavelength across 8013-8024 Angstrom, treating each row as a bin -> -133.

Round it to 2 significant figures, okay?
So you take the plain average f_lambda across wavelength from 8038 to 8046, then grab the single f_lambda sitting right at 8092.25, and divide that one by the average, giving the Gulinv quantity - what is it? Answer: 0.85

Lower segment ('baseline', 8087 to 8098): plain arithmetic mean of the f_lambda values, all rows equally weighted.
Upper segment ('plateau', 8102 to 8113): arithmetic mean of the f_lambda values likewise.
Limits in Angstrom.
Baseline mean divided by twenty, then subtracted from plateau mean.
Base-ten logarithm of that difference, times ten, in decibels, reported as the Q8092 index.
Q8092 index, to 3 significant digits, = 10.8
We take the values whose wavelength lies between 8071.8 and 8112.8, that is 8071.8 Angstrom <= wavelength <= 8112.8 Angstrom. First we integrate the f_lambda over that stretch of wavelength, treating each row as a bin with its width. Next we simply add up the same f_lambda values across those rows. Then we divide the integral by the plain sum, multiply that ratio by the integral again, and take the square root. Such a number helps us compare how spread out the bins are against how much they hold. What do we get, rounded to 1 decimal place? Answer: 42.5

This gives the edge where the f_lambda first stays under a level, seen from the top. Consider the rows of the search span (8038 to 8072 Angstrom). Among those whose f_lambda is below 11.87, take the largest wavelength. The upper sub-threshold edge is 8051.36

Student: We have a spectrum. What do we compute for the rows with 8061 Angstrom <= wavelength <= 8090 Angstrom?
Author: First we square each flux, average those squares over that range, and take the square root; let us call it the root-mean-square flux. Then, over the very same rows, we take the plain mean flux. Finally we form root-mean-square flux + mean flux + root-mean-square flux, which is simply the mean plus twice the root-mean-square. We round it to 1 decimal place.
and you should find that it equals 37.1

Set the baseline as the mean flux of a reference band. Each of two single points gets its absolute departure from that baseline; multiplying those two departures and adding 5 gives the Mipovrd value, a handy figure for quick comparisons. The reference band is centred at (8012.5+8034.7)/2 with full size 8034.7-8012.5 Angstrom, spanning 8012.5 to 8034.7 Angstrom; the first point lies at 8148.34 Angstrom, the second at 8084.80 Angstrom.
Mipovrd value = 5.4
